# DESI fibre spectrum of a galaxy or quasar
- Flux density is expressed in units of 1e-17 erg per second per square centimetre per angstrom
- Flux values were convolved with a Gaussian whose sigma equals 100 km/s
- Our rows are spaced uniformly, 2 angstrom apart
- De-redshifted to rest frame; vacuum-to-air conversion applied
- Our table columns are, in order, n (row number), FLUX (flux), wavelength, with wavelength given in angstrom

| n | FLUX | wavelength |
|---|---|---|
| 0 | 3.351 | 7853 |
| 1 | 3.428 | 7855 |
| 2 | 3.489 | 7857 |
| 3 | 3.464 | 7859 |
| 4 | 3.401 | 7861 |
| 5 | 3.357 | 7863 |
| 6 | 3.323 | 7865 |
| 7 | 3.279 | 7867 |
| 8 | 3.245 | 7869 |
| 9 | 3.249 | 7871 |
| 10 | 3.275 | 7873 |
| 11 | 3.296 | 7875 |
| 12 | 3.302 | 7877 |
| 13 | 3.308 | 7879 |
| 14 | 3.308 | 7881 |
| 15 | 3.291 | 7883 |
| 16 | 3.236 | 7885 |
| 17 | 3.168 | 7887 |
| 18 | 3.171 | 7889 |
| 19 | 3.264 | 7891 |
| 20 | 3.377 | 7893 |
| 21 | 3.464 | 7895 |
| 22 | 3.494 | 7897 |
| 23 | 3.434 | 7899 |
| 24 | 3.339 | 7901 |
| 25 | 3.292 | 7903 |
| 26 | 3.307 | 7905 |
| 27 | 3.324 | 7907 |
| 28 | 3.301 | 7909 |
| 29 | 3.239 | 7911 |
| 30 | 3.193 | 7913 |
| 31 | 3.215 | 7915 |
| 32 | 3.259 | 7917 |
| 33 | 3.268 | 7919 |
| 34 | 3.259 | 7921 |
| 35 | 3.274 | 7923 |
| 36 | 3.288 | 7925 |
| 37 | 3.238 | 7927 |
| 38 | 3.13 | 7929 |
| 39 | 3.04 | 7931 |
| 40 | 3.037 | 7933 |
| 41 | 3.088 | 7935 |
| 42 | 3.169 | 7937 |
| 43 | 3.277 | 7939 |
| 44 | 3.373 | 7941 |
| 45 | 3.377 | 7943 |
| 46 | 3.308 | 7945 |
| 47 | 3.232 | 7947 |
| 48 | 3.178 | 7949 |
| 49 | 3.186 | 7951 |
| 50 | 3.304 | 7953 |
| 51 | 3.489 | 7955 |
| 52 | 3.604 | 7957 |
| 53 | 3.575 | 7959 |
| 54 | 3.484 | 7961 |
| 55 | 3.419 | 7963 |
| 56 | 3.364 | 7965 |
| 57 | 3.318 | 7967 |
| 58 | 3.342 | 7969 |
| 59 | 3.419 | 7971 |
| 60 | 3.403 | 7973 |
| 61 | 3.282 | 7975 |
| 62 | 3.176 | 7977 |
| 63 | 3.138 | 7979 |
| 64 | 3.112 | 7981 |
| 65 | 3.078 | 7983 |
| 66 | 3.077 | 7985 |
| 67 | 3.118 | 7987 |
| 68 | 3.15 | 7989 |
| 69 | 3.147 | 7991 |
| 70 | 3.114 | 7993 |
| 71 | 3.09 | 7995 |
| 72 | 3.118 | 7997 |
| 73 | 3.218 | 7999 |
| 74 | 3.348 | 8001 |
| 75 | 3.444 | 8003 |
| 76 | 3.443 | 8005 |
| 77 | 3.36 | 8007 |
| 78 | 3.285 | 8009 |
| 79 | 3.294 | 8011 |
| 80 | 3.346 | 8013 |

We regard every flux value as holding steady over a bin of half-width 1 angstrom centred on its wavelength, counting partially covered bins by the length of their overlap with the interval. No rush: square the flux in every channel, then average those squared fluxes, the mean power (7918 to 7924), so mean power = 10.7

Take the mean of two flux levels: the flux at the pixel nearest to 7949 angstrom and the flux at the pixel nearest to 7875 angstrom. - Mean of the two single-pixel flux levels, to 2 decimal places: 3.24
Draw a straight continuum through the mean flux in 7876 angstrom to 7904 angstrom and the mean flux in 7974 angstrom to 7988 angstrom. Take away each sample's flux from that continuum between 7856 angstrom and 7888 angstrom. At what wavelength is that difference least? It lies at 7857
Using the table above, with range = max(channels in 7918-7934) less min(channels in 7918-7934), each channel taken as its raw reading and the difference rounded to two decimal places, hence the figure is 0.25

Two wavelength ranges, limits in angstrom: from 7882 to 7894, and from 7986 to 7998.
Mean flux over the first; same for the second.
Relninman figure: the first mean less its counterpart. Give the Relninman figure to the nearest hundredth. 0.13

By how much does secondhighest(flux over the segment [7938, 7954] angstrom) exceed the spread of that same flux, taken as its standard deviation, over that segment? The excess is 3.30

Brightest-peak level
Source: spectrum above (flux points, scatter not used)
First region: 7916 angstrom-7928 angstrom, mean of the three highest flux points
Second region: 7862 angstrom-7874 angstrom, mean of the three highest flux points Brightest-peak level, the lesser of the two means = 3.28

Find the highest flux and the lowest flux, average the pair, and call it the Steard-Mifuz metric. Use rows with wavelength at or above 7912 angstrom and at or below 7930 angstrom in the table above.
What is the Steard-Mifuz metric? 3.21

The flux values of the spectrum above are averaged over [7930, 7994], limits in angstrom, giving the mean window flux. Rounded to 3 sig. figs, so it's 3.26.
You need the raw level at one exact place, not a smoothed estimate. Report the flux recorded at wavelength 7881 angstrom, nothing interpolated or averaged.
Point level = 3.308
